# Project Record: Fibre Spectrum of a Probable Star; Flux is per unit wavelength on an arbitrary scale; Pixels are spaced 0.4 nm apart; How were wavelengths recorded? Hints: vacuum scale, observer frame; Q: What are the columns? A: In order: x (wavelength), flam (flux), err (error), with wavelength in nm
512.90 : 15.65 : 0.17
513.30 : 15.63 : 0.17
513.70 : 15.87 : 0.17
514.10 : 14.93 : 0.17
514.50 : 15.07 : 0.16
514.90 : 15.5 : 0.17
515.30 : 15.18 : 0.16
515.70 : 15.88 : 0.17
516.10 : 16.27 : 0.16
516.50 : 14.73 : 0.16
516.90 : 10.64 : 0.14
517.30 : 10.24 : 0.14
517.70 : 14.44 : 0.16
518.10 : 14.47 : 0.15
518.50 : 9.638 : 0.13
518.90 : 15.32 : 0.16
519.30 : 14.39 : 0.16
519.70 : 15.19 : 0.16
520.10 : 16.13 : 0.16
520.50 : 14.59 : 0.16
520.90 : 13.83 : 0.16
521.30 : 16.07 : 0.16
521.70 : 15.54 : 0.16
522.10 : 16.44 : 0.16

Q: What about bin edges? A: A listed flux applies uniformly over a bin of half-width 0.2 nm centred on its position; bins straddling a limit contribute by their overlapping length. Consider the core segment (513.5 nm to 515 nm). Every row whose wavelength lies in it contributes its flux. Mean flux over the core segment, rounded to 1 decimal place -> 15.3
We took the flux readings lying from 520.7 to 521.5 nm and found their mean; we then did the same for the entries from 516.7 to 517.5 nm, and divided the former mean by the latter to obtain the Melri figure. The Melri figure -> 1.4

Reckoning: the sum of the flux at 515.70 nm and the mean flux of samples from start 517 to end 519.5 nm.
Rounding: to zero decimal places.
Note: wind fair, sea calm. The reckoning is 29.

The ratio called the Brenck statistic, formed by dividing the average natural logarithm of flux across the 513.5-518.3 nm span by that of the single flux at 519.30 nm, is 0.998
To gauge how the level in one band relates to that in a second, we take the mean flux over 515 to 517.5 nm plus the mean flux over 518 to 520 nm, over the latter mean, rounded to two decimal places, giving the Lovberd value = 2.00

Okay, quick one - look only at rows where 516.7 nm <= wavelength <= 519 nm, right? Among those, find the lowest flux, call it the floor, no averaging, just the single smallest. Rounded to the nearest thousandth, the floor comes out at 9.638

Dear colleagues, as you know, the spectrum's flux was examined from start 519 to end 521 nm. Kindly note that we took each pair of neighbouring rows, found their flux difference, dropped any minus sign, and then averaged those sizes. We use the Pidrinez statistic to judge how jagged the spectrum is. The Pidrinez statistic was 1.0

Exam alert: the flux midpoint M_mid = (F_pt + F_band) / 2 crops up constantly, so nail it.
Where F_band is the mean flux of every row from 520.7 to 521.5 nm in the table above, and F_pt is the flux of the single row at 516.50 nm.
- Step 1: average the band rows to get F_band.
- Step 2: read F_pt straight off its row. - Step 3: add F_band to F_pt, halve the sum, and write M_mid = 14.8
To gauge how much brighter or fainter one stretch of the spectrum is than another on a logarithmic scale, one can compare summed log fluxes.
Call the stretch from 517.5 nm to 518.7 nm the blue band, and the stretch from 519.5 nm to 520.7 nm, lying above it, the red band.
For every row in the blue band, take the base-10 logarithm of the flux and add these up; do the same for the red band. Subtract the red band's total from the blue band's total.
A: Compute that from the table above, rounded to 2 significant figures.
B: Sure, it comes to -0.25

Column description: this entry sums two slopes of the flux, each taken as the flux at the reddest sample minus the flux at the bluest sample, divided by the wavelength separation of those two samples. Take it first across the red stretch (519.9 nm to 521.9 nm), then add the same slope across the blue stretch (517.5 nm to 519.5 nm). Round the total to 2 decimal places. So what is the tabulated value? -0.40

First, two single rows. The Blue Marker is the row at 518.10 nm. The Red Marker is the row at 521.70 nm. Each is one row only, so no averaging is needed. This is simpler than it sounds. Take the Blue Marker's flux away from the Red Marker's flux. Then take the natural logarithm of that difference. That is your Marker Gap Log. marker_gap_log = 0.07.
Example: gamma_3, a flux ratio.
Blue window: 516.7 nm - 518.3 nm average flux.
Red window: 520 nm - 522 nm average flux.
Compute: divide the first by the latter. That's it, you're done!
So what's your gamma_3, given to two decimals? 0.82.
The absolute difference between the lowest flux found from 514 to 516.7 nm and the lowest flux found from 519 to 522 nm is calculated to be 0.90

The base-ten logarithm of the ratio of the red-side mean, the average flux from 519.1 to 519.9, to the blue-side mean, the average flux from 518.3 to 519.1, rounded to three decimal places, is 0.074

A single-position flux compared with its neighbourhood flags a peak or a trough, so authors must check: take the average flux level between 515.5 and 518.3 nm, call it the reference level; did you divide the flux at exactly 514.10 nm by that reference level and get 1.08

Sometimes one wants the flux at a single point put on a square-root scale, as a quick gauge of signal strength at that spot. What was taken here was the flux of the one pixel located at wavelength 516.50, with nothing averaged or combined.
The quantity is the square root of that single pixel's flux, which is 3.84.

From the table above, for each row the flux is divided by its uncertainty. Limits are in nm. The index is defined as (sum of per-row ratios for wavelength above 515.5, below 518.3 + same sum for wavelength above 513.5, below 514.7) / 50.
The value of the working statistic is 18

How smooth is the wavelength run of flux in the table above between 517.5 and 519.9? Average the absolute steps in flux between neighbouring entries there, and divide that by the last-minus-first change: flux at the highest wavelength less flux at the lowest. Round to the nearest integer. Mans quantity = 3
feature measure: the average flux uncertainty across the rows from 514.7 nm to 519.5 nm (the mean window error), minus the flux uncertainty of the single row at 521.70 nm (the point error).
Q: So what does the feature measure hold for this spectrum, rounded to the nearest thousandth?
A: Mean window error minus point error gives -0.005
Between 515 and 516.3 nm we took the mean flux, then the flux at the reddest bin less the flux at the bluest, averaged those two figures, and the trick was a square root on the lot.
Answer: 2.9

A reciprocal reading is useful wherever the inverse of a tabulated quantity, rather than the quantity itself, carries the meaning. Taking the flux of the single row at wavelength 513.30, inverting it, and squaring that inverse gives 0.0041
